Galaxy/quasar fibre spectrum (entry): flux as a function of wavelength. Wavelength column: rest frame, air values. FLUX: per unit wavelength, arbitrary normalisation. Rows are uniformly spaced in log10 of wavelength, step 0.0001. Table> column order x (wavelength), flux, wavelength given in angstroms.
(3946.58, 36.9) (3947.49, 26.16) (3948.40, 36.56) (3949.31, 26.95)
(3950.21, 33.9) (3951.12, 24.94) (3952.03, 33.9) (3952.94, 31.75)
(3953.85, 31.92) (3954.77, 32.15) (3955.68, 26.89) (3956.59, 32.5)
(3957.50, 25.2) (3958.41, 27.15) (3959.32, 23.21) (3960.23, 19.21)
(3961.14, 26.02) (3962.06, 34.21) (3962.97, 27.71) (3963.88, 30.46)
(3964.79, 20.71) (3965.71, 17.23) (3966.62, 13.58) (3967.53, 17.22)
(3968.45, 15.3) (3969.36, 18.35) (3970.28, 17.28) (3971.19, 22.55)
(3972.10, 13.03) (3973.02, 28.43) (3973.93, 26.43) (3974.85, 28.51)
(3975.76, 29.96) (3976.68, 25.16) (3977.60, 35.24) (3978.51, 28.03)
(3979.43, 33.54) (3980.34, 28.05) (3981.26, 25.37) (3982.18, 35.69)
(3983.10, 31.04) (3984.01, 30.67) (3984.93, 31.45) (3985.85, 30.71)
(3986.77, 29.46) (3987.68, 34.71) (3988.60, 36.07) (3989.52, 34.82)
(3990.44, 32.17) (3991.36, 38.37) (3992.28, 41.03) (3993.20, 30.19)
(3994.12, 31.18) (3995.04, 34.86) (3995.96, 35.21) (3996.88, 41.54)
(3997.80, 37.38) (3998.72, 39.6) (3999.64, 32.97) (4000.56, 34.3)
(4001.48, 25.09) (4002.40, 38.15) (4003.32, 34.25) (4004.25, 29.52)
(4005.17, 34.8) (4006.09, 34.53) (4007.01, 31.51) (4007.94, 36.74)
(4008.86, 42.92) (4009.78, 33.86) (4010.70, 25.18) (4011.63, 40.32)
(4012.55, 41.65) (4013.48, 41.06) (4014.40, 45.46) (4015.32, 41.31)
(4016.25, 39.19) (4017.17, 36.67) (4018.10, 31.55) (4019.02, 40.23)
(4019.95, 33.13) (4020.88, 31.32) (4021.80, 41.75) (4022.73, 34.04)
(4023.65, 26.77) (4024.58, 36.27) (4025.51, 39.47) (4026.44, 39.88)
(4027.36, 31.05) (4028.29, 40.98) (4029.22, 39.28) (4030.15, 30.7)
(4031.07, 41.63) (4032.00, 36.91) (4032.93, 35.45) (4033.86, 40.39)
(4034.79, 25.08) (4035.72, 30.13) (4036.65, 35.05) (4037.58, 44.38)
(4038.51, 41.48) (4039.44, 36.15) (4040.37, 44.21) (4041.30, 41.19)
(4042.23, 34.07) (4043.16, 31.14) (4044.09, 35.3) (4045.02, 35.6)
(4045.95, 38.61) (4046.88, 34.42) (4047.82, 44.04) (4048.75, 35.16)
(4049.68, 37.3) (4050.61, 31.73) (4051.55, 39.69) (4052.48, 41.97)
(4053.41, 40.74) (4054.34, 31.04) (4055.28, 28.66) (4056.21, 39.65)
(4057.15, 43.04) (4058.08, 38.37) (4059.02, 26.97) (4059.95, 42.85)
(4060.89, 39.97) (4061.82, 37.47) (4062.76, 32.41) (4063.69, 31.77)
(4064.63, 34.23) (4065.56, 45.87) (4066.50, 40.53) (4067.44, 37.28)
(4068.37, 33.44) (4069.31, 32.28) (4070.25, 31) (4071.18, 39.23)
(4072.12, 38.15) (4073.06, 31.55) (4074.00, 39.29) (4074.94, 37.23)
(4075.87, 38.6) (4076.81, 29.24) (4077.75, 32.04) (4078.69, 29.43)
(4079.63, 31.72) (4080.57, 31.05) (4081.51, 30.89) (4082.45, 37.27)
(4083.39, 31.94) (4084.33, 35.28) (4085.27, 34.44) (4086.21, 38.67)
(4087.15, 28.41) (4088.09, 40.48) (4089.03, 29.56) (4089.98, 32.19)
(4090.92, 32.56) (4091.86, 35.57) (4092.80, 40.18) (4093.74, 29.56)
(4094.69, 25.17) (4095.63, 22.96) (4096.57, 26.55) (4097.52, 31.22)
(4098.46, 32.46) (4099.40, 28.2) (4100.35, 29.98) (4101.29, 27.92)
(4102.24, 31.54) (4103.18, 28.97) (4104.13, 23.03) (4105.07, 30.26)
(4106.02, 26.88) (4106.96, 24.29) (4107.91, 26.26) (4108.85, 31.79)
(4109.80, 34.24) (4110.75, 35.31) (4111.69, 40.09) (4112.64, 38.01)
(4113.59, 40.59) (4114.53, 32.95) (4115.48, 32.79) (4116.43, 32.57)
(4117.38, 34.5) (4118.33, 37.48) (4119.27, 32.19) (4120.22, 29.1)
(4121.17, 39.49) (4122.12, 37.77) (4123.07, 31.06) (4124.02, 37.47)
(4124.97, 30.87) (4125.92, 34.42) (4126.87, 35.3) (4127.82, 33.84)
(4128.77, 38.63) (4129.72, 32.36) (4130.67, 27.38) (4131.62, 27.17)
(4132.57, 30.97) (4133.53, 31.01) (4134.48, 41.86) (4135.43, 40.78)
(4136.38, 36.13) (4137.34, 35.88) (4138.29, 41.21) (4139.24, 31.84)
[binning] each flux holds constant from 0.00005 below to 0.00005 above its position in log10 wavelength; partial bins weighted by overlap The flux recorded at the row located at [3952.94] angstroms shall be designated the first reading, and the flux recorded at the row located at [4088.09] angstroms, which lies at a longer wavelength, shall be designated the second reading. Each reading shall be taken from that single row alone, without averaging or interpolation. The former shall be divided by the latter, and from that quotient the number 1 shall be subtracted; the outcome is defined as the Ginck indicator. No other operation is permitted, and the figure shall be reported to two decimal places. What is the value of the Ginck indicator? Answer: -0.22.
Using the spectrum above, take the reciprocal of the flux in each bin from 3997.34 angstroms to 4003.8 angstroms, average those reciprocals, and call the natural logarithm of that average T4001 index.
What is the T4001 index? -3.52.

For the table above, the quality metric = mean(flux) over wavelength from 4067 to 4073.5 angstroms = 35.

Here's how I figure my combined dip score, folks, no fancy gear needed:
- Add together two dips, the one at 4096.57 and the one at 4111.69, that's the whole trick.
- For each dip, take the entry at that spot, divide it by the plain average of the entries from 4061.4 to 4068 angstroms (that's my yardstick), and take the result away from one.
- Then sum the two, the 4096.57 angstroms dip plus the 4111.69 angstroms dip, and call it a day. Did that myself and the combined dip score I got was 0.20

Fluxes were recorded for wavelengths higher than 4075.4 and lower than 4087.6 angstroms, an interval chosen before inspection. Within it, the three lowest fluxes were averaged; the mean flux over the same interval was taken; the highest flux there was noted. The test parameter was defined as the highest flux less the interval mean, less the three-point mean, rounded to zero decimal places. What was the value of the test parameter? -23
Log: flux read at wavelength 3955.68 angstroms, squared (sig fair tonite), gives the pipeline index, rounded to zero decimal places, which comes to 723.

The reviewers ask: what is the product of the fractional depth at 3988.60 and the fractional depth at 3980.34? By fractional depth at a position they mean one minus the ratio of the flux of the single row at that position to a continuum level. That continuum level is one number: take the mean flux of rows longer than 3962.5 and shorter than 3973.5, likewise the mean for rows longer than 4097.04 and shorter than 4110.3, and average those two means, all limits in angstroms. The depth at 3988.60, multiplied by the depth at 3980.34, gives 0.06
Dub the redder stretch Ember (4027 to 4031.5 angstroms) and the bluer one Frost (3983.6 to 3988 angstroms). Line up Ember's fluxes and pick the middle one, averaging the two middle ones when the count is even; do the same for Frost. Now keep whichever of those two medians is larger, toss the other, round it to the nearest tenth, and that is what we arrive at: 39.3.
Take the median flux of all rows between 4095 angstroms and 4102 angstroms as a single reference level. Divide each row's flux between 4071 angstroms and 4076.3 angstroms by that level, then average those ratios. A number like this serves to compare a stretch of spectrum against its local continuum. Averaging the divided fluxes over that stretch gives 1.32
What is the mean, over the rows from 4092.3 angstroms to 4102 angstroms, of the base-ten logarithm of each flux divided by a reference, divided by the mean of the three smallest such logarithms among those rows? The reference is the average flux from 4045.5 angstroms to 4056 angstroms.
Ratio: 0.59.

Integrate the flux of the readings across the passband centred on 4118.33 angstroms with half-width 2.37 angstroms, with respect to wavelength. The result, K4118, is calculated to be 157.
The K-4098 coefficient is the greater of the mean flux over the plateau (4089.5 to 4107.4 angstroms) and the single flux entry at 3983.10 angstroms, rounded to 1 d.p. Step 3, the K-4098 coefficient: 31.0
